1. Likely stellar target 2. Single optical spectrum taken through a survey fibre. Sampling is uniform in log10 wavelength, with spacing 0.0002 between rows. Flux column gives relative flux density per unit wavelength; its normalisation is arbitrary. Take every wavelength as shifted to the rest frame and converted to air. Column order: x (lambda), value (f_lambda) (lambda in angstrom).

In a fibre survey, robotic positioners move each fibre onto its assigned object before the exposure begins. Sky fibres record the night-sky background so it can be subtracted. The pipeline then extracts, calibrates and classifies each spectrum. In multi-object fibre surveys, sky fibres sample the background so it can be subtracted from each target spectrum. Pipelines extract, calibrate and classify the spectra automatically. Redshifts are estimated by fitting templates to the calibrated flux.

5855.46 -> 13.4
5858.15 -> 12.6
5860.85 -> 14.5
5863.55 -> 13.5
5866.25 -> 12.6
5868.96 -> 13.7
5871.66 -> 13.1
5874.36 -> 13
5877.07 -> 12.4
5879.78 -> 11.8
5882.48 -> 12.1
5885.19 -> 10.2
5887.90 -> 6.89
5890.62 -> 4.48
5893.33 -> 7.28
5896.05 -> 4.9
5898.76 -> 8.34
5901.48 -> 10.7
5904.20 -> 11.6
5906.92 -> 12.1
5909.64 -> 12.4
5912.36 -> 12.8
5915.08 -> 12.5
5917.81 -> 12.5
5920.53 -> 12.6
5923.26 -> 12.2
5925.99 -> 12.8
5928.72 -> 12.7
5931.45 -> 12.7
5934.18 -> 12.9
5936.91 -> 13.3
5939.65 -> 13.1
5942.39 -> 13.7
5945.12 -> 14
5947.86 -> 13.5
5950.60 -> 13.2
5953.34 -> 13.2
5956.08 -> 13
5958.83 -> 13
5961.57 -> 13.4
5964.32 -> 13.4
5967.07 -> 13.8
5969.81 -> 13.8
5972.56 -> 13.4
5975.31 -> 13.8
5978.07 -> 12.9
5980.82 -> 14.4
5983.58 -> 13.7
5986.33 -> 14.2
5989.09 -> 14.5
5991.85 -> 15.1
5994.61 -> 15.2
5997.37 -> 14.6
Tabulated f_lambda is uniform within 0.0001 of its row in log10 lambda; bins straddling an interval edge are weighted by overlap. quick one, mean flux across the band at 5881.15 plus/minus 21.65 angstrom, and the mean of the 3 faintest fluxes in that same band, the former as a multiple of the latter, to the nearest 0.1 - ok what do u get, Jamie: 2.0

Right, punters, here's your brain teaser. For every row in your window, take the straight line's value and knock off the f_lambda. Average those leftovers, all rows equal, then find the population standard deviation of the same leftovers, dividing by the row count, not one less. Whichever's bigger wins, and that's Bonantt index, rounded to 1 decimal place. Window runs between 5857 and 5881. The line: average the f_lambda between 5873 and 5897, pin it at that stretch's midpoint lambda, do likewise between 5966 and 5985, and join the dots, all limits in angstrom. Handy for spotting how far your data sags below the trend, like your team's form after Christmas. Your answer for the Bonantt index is 1.0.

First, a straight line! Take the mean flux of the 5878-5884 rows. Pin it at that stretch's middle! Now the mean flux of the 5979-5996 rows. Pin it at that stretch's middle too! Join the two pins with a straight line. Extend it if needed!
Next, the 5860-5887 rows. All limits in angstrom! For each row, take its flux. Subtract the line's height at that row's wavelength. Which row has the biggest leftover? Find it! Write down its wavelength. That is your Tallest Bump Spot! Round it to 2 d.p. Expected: 5860.85 angstrom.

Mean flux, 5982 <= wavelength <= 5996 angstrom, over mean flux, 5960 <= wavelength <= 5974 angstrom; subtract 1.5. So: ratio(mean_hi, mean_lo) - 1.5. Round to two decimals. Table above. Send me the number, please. -0.43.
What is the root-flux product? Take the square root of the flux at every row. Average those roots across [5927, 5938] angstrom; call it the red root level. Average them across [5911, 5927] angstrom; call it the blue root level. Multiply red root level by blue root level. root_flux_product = 12.7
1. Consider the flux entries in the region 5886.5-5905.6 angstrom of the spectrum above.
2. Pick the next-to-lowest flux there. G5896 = 4.9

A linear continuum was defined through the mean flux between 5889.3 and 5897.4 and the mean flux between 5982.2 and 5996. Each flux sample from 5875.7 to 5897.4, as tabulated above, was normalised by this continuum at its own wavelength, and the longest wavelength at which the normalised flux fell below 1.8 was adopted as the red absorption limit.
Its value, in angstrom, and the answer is 5896.05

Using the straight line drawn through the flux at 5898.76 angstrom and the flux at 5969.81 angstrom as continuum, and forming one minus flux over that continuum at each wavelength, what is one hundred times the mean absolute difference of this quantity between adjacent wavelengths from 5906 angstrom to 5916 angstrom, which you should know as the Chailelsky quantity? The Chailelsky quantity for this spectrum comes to 2.5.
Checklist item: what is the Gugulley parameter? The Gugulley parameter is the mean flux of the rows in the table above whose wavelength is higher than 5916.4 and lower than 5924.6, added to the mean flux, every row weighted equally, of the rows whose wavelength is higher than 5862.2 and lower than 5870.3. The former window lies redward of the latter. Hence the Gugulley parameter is 25.7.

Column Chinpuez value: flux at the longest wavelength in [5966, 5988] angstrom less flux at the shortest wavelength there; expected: 0.4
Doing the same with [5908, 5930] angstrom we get 0.3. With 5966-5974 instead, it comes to -0.4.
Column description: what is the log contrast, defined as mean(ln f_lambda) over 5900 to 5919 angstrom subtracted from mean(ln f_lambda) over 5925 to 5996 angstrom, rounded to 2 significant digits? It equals 0.12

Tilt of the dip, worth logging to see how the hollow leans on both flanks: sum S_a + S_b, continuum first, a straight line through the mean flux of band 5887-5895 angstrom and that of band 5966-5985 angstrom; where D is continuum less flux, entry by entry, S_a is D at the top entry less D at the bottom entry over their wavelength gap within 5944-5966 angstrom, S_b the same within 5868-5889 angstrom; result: 0.57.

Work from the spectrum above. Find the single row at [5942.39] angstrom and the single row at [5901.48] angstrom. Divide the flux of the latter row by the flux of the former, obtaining 0.78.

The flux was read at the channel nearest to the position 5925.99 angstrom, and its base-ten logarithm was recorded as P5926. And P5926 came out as 1.11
